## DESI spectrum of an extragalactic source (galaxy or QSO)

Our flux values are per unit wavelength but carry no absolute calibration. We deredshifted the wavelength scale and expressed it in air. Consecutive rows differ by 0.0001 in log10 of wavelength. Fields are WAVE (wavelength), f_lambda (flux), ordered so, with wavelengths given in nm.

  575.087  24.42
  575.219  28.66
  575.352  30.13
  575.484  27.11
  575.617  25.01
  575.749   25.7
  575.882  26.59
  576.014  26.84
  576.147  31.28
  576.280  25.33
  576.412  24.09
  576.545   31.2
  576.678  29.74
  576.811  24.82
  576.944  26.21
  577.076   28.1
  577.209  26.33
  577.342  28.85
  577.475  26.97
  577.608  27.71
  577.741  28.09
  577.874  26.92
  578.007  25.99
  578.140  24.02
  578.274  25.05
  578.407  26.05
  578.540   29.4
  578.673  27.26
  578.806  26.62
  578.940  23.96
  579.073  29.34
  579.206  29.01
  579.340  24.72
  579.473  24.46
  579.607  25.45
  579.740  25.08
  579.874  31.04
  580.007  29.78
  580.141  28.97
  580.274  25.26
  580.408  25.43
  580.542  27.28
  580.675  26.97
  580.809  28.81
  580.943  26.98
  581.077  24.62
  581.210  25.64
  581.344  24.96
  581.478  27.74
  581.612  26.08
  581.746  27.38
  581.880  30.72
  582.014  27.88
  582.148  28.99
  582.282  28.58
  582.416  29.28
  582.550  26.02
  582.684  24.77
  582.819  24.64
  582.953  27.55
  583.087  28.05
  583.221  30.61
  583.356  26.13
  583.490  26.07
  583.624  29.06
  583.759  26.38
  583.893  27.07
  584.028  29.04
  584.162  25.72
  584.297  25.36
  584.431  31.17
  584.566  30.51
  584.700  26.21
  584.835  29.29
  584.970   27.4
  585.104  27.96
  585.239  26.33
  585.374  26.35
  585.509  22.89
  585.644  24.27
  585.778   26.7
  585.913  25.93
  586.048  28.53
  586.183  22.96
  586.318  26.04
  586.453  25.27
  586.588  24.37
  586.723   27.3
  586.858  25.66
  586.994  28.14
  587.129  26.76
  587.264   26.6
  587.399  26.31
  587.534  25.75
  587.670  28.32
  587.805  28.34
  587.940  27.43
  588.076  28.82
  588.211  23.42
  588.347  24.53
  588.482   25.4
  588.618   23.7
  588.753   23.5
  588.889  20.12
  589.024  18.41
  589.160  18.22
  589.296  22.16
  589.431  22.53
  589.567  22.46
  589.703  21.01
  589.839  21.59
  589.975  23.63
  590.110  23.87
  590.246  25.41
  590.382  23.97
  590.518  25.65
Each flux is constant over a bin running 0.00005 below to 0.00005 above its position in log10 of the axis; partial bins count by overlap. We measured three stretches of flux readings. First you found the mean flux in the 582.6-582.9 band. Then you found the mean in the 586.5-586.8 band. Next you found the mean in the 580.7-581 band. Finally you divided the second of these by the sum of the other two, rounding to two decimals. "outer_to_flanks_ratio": 0.49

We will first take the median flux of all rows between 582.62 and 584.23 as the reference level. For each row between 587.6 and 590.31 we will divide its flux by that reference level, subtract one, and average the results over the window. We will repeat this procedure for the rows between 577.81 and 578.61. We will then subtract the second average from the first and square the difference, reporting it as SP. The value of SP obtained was 0.009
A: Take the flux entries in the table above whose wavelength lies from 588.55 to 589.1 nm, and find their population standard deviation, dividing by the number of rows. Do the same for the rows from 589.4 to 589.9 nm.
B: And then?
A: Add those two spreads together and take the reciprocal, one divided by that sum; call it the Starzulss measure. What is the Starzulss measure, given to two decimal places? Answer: 0.35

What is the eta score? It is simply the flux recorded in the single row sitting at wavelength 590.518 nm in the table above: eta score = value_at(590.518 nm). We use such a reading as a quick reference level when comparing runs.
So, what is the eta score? 25.65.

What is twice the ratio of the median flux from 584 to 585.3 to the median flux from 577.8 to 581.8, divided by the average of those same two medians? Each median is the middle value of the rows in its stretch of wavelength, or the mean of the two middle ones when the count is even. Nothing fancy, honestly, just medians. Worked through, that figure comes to 0.078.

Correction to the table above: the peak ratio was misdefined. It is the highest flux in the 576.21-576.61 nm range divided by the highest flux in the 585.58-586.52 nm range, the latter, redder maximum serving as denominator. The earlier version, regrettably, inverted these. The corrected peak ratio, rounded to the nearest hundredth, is 1.09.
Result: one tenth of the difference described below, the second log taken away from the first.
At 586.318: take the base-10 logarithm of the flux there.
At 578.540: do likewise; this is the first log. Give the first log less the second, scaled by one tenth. 0.005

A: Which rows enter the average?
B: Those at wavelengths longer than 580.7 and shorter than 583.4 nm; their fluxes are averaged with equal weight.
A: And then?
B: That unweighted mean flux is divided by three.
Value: 9.09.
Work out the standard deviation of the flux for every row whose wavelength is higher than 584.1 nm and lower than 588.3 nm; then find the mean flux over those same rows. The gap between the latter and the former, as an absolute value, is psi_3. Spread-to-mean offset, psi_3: 24.7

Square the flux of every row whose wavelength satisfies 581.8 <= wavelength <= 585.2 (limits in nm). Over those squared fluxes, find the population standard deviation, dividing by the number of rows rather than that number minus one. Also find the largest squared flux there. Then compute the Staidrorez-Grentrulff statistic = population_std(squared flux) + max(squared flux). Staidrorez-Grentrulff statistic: 1077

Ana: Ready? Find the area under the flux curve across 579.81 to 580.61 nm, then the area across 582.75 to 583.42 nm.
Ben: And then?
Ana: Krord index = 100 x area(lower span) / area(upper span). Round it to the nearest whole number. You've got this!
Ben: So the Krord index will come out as 122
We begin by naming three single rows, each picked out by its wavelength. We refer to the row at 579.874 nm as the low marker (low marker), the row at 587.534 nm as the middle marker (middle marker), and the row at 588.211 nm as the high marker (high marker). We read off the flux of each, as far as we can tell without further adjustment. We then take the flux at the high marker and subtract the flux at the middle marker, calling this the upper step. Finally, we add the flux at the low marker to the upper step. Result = 29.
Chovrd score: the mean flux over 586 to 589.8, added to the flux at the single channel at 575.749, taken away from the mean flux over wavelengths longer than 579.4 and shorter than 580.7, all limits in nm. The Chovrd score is -23.4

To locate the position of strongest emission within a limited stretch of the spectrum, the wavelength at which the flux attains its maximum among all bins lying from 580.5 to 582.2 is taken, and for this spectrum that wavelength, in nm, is 581.880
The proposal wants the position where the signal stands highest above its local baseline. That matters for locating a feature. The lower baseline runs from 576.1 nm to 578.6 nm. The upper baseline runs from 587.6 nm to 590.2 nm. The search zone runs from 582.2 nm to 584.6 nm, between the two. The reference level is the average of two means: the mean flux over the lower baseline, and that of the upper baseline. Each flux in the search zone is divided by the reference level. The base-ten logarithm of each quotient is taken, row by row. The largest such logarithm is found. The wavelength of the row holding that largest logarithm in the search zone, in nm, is 584.431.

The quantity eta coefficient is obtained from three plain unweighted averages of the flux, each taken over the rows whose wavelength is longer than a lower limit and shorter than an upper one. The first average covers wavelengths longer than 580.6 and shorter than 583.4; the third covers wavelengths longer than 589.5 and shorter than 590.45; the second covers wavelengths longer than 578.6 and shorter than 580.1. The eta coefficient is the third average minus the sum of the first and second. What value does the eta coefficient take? -31.1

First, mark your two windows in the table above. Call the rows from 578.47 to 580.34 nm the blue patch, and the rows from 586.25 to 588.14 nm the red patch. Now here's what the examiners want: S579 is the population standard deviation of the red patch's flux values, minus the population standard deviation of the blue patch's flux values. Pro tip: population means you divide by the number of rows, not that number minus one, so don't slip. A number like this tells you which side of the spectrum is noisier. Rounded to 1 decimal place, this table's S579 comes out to -1.0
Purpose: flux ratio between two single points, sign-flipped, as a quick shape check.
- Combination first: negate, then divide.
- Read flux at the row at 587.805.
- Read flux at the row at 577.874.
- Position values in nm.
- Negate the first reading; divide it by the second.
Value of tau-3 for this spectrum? -1.05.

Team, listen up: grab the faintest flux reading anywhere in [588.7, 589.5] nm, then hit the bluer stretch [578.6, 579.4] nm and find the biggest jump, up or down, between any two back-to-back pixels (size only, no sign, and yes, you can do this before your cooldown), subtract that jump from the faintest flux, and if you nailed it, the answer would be 13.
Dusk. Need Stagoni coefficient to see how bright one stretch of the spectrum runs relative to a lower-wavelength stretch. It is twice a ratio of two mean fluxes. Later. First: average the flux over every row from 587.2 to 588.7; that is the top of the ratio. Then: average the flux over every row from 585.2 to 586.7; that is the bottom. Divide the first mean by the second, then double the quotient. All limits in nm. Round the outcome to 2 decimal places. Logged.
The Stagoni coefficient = 2.06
